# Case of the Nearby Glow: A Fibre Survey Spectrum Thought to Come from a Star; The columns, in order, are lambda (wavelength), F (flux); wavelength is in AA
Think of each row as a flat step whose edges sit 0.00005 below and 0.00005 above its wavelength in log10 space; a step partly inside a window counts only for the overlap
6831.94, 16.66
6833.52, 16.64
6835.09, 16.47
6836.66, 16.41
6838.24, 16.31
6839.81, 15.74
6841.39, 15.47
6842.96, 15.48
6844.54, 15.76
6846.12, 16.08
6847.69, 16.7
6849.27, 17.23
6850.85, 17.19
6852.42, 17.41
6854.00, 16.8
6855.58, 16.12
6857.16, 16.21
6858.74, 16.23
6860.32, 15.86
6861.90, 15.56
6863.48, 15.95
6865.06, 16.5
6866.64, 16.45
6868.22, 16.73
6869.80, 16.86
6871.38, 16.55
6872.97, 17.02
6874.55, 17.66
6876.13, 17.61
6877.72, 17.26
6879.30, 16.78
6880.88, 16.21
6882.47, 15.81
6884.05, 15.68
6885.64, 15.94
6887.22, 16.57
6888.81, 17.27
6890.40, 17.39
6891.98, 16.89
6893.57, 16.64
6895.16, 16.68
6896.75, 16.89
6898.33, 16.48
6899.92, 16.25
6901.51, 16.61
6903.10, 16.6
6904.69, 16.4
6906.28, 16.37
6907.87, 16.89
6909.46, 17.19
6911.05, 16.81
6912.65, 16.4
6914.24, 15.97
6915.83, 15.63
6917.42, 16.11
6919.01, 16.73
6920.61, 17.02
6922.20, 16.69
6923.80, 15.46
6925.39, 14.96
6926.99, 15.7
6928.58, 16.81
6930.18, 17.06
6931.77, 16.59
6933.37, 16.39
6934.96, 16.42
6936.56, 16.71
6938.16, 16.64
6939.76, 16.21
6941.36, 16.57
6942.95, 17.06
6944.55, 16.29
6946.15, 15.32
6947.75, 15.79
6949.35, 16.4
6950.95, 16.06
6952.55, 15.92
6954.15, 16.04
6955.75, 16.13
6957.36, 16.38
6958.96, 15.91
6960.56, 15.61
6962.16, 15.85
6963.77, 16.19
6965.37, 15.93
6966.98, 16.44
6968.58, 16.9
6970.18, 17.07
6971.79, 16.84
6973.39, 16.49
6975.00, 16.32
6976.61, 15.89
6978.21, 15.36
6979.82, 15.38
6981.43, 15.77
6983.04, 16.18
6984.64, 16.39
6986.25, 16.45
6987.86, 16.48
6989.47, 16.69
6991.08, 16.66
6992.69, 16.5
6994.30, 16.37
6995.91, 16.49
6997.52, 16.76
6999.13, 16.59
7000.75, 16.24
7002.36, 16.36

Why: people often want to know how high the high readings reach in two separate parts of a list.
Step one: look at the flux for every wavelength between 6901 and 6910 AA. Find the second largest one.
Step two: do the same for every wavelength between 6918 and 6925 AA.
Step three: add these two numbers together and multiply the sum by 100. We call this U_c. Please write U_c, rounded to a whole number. 3362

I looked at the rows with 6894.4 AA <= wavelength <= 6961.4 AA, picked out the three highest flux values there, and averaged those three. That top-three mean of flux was 17.1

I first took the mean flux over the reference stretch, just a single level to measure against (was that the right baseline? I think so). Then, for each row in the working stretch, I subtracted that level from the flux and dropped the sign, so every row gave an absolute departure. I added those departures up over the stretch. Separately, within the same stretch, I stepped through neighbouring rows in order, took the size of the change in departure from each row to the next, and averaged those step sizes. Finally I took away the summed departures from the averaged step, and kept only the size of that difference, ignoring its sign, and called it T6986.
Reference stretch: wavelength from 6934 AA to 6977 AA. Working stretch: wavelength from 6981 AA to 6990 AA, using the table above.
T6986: 1.4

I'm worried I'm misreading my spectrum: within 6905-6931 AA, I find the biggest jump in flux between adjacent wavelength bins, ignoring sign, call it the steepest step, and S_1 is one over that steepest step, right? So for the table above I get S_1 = 0.81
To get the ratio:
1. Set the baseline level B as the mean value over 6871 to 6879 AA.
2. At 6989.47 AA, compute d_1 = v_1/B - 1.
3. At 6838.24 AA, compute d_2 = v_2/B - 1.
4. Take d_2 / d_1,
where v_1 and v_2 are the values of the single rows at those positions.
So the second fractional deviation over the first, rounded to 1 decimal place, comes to 1.7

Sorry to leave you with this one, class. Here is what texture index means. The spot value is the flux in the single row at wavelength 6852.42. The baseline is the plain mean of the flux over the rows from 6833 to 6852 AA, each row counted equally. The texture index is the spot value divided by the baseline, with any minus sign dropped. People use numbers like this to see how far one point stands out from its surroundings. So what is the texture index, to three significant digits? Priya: 1.07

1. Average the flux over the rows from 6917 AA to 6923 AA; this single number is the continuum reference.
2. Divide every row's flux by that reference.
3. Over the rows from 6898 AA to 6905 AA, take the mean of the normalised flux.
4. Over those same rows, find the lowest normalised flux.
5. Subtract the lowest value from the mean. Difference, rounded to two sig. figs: 0.013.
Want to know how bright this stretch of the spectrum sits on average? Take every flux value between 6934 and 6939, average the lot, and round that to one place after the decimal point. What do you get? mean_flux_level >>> 16.6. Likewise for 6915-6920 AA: 16.2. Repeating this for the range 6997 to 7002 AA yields 16.5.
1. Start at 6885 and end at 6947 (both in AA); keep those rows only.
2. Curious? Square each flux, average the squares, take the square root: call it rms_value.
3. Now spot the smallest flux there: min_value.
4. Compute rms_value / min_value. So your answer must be 1.10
